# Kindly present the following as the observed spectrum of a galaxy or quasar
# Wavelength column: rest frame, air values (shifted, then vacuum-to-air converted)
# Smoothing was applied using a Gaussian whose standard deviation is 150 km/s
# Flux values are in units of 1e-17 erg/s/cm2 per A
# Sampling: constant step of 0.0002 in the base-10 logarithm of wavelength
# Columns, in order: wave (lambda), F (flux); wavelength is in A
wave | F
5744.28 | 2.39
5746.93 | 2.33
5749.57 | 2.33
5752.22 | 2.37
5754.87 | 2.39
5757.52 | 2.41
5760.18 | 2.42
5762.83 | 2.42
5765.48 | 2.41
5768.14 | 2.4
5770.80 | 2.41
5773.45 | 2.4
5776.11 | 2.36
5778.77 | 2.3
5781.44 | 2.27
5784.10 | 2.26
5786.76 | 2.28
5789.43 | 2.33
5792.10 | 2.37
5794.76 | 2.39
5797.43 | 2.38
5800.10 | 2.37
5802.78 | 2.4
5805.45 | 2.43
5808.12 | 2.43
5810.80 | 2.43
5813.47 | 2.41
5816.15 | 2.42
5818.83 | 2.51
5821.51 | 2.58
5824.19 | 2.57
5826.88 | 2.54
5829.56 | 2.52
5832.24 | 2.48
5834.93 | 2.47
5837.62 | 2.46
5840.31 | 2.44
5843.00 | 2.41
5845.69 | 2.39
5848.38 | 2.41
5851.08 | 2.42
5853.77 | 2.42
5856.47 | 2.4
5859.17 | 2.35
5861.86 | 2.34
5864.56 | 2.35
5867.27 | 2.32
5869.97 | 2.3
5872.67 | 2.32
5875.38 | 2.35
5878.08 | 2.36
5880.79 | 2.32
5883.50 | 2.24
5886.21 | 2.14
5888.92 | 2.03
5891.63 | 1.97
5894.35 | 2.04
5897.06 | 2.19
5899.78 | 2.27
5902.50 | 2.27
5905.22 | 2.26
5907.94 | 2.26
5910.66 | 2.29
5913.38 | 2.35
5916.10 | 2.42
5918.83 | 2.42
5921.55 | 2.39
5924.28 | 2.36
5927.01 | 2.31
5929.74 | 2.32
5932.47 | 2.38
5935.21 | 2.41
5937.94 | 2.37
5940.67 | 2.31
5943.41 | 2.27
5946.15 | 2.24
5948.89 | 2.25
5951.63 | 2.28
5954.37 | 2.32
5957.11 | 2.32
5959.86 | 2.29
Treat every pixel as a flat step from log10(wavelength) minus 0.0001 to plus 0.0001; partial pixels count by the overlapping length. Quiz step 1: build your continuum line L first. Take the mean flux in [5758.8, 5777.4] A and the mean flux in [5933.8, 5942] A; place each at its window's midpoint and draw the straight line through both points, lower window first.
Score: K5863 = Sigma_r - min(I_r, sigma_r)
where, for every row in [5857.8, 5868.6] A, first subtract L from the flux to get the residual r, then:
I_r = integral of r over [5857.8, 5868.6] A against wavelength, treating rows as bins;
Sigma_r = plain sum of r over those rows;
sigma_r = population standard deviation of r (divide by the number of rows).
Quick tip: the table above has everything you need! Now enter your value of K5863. 0.3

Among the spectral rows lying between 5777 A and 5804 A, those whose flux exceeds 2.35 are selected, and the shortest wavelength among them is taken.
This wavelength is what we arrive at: 5792.10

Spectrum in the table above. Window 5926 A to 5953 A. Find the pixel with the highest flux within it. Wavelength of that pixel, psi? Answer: 5935.21 A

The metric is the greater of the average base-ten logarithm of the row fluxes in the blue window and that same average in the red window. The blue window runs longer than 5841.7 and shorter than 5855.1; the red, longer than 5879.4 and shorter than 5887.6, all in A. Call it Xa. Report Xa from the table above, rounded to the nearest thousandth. 0.382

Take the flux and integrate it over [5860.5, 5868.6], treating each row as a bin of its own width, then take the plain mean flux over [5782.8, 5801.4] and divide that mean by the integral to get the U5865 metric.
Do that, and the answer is 0.124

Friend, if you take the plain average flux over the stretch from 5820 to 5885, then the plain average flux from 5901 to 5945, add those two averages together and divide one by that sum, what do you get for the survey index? 0.211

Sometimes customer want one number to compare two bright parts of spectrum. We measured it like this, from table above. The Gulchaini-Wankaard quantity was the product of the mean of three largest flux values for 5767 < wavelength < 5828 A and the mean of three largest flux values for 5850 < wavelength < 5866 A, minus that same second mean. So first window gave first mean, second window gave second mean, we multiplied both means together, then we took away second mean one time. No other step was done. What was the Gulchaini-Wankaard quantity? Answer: 3.77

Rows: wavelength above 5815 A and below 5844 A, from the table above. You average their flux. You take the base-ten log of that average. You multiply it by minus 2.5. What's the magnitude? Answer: -0.991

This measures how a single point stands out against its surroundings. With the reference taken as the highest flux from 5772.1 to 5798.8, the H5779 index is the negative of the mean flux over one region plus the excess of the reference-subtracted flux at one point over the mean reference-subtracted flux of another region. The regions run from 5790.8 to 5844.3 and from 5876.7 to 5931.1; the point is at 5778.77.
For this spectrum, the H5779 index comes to -2.41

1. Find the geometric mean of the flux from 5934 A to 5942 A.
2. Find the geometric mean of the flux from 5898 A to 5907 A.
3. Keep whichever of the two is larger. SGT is 2.36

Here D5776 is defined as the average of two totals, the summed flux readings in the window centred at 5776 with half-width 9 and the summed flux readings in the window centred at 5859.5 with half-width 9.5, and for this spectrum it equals 16.5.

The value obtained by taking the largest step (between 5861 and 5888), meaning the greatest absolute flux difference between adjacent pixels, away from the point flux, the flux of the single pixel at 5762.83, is 2.32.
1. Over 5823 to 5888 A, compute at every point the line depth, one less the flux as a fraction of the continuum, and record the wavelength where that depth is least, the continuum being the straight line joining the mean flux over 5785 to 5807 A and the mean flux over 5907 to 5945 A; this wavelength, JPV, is 5824.19 A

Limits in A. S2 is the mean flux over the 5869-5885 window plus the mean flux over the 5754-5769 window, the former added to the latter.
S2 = 4.72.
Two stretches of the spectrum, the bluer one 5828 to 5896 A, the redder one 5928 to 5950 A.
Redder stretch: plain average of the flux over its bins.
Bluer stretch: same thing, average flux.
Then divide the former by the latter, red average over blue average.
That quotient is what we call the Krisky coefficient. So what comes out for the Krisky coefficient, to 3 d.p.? 0.995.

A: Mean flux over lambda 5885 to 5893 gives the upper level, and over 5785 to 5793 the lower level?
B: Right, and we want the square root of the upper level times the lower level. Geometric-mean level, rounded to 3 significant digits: 2.18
